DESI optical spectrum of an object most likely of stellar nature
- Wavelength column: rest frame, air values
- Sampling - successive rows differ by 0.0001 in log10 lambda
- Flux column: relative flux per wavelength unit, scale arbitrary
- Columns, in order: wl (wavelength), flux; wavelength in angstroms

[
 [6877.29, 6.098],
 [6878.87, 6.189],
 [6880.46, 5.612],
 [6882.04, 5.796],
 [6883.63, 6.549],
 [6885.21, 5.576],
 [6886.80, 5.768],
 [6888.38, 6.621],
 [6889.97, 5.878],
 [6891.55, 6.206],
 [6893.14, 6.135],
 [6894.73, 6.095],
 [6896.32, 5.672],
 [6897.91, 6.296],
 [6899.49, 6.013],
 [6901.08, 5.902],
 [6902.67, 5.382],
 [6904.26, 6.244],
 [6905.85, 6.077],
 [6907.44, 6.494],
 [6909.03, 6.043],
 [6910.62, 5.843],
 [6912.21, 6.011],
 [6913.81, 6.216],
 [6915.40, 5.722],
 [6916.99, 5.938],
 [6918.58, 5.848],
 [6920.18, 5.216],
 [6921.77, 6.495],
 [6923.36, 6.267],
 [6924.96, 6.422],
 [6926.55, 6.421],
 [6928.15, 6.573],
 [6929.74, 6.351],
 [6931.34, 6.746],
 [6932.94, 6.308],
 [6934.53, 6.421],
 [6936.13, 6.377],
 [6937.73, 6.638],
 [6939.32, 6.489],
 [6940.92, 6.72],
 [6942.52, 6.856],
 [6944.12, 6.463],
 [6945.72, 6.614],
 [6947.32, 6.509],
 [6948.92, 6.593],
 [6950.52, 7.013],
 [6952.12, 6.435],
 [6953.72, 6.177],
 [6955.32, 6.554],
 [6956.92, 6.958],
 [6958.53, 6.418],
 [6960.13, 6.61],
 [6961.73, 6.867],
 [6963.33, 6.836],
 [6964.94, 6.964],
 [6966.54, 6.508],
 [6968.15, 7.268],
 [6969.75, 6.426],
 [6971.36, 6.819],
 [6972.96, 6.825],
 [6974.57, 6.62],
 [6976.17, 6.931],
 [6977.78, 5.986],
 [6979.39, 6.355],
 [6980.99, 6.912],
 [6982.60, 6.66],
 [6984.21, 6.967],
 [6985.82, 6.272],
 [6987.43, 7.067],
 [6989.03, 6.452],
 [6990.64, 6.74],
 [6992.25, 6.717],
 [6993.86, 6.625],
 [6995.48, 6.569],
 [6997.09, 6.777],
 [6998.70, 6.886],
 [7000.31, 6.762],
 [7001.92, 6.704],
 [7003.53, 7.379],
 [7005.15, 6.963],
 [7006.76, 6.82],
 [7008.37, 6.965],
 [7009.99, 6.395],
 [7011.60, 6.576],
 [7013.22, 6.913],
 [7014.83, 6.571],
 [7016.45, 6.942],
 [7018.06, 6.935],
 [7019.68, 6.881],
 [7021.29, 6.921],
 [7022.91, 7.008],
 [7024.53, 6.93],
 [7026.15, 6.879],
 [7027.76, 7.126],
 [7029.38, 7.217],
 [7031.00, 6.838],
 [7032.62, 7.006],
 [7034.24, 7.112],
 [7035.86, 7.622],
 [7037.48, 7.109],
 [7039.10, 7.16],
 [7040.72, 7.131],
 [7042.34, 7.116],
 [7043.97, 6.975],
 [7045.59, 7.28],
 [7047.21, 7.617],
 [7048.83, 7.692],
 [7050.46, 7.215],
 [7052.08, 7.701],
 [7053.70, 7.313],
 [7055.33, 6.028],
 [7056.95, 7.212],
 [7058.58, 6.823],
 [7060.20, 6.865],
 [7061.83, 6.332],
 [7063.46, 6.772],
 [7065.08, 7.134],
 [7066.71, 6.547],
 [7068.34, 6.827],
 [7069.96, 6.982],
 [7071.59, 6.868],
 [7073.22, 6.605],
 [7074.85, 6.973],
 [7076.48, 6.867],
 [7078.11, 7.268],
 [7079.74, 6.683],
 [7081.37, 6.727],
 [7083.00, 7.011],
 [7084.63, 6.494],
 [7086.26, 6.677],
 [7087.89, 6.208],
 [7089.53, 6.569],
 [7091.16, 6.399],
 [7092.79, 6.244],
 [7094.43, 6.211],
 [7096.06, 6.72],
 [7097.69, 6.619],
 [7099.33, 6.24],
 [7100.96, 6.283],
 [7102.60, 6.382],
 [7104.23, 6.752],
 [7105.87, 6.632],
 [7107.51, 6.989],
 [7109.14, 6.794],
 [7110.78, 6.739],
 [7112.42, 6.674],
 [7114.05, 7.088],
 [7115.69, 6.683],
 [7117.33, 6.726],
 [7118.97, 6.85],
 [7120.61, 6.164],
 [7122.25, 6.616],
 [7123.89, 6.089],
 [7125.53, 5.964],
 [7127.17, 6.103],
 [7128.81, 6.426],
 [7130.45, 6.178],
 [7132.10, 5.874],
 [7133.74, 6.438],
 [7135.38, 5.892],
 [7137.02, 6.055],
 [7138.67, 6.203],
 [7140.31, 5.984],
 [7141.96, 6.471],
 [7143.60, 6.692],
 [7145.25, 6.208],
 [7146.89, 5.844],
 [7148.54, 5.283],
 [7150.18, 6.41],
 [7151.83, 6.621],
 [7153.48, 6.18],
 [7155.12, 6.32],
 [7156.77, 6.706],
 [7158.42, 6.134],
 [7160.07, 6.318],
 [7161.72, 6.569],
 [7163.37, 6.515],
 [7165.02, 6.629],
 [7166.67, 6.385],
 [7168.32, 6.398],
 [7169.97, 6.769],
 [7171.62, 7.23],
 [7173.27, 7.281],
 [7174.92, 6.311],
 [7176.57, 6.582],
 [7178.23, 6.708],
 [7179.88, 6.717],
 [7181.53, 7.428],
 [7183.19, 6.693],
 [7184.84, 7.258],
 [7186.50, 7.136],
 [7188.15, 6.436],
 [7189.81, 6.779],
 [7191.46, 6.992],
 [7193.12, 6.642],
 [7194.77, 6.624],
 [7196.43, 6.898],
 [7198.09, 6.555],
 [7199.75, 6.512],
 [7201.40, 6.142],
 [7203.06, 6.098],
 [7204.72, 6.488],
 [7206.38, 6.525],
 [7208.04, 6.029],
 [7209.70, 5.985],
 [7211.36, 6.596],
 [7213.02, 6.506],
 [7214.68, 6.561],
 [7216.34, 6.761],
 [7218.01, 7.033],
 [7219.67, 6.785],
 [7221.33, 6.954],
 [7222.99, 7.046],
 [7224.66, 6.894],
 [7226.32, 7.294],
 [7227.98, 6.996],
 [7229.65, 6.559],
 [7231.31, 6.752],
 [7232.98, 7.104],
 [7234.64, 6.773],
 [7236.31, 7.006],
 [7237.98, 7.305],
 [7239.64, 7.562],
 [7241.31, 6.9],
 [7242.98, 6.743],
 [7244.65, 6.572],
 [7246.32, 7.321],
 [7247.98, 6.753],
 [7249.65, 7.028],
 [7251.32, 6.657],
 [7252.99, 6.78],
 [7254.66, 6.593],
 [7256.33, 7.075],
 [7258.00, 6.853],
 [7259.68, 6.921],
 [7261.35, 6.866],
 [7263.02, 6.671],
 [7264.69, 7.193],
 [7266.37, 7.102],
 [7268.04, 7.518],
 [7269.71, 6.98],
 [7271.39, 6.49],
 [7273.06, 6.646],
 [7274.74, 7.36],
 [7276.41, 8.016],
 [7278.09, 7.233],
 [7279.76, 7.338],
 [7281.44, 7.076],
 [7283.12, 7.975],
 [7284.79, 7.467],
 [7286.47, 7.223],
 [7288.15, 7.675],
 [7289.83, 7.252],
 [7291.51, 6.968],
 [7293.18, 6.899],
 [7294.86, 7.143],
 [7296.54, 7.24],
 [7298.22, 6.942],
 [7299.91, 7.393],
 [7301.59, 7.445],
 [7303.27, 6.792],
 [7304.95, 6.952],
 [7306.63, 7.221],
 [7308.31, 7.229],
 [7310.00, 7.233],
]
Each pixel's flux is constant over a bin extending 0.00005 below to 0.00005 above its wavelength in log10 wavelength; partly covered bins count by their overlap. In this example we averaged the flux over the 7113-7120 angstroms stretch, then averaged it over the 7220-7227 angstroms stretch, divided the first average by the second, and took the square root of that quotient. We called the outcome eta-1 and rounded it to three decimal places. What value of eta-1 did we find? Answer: 0.985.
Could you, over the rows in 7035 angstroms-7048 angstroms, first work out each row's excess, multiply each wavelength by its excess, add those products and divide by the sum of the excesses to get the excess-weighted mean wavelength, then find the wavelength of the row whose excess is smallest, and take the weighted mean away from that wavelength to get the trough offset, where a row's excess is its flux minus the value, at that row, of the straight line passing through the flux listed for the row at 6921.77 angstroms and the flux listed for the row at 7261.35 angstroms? 2.4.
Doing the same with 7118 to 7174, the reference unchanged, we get 8.4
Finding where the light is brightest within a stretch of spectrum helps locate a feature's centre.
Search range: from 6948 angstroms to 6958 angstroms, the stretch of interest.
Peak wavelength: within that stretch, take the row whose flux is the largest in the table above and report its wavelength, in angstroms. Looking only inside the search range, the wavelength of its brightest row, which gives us 6950.52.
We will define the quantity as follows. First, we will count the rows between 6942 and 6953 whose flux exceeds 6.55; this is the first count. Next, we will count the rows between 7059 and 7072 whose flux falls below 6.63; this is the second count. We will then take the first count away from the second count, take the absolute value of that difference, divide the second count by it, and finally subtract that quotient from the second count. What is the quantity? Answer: 1.0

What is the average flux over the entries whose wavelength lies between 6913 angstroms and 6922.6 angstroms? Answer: 5.91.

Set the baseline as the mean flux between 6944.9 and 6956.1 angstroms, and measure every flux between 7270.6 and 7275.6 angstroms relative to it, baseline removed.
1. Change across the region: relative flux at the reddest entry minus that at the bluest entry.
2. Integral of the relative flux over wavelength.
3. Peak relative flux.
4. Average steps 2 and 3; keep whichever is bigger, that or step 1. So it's 1.1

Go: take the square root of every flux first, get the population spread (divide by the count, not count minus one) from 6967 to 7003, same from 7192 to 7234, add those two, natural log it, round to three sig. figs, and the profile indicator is -2.13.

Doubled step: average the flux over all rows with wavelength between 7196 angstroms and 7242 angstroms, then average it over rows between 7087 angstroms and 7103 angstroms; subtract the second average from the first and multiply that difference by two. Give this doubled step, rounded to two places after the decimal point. 0.70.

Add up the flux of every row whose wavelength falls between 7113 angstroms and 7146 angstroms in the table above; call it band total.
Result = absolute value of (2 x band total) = 253.4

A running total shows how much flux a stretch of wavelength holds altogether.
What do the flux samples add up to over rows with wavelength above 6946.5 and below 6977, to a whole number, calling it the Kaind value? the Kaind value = 127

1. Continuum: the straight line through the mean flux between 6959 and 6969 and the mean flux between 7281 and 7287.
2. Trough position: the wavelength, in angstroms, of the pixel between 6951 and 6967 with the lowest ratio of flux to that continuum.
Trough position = 6953.72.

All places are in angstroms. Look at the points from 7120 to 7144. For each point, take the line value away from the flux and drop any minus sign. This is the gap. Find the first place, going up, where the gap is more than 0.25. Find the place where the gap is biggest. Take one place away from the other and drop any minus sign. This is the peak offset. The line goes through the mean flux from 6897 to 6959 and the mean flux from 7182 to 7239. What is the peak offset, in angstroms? 11.5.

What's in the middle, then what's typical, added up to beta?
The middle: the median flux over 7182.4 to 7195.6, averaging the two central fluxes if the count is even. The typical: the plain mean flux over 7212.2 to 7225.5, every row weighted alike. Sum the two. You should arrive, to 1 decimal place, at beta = 13.6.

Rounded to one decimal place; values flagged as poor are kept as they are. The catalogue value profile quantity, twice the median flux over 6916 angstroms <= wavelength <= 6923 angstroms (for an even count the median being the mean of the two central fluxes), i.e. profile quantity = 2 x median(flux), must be 11.8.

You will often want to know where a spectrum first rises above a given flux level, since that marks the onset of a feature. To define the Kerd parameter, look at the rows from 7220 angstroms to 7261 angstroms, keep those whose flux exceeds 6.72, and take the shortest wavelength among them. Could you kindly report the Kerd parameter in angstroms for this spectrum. 7221.33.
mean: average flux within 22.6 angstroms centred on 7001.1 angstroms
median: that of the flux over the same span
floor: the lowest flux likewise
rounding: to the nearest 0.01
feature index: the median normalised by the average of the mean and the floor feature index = 1.03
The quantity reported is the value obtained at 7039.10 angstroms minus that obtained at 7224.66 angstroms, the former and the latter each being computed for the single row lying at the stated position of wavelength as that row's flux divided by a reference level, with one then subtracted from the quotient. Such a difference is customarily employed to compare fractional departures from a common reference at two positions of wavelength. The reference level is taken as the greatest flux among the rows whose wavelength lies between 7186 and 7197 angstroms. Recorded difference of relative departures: 0.04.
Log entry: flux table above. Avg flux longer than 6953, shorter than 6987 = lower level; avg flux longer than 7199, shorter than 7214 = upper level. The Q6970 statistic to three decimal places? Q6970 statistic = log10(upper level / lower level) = -0.023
